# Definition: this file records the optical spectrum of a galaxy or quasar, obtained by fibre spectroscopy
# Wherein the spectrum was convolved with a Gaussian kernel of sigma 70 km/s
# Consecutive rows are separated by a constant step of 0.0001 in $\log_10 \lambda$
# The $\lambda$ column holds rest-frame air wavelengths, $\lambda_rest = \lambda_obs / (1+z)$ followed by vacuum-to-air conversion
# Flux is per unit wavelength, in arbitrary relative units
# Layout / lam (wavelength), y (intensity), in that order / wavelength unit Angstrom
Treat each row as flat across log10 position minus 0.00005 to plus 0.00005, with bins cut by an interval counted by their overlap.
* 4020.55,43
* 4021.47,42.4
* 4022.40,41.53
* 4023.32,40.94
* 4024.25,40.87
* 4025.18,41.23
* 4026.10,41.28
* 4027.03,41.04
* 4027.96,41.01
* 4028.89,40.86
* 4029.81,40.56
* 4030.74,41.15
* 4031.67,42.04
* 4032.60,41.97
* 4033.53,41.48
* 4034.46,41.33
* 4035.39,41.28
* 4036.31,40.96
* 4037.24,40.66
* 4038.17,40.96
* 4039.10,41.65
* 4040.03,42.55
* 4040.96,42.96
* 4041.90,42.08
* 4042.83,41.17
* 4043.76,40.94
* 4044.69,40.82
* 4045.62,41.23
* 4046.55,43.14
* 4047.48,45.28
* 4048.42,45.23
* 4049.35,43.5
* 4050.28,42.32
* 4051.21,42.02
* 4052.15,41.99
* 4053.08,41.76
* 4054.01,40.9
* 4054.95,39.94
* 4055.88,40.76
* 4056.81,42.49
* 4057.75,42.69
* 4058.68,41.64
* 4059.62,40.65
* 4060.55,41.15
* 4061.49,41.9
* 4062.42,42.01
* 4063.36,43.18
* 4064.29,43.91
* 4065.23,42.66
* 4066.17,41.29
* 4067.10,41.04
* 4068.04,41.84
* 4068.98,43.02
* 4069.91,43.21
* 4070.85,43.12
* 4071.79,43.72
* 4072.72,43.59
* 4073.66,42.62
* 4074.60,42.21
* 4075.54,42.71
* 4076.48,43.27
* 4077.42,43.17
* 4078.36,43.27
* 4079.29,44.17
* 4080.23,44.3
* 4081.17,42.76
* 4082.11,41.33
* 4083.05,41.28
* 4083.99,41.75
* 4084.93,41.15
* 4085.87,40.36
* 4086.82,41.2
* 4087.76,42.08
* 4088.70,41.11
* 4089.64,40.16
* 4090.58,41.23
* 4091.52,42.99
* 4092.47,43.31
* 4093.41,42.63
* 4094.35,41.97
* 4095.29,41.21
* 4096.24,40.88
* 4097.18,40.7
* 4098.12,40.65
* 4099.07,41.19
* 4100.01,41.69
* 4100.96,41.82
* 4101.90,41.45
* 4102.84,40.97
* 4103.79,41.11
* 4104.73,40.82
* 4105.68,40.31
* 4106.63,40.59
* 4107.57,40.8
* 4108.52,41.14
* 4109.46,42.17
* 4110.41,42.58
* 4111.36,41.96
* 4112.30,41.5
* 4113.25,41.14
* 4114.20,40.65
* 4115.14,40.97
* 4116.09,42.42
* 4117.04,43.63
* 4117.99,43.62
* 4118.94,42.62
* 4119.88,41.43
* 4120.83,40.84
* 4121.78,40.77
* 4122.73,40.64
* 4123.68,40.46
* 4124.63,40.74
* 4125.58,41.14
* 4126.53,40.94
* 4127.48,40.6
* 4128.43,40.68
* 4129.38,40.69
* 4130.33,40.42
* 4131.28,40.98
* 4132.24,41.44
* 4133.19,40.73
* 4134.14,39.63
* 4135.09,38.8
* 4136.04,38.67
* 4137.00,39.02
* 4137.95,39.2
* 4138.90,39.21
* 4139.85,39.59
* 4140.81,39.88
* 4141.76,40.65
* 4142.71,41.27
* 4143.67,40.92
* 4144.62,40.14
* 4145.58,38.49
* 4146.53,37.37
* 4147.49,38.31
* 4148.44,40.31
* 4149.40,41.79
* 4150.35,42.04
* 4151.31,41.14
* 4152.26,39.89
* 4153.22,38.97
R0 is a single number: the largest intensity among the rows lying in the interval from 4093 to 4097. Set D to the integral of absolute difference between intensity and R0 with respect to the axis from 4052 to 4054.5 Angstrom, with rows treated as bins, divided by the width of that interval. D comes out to 1.1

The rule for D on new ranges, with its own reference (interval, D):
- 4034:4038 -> 1.6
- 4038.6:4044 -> 0.8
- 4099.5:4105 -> 1.3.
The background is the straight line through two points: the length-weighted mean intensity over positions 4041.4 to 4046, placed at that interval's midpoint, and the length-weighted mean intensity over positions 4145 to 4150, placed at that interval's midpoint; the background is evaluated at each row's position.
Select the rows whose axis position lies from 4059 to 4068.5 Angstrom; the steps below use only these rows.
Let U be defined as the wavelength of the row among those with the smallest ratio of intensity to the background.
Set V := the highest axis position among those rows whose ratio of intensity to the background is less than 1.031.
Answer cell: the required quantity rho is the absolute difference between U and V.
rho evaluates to 8.4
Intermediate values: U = 4059.62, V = 4068.04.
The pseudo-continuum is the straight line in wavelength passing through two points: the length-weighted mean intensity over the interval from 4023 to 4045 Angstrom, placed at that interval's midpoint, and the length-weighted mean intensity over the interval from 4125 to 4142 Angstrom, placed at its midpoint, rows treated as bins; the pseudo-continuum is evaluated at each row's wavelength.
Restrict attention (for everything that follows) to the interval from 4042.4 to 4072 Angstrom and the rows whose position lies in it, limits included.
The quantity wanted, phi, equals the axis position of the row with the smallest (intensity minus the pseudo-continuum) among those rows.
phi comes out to 4054.95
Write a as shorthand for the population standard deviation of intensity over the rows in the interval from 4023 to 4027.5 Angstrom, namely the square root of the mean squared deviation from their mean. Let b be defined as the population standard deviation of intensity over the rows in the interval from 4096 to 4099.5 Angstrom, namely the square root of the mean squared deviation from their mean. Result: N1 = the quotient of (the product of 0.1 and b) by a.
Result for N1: 0.13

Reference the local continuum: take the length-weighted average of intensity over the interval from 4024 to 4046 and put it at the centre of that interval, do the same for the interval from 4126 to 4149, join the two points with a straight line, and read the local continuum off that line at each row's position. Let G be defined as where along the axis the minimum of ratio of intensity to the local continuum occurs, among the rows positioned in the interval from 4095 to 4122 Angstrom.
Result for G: 4105.68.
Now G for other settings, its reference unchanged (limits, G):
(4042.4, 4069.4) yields 4054.95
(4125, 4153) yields 4146.53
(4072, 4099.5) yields 4089.64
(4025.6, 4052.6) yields 4029.81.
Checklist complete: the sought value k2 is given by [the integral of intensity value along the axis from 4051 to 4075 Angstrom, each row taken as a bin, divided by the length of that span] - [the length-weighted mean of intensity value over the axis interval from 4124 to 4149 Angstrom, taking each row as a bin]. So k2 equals 2.1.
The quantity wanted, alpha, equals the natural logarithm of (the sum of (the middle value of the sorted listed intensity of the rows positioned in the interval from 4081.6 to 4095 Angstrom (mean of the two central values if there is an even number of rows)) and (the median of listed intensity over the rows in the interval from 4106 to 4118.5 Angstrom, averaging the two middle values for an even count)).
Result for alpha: 4.42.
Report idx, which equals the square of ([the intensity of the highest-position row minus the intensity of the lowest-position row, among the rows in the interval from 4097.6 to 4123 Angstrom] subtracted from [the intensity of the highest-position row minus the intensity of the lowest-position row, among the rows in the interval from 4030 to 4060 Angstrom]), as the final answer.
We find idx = 0.2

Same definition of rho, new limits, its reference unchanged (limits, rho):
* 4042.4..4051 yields 5.6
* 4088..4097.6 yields 7.5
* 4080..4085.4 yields 0.0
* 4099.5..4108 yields 1.9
